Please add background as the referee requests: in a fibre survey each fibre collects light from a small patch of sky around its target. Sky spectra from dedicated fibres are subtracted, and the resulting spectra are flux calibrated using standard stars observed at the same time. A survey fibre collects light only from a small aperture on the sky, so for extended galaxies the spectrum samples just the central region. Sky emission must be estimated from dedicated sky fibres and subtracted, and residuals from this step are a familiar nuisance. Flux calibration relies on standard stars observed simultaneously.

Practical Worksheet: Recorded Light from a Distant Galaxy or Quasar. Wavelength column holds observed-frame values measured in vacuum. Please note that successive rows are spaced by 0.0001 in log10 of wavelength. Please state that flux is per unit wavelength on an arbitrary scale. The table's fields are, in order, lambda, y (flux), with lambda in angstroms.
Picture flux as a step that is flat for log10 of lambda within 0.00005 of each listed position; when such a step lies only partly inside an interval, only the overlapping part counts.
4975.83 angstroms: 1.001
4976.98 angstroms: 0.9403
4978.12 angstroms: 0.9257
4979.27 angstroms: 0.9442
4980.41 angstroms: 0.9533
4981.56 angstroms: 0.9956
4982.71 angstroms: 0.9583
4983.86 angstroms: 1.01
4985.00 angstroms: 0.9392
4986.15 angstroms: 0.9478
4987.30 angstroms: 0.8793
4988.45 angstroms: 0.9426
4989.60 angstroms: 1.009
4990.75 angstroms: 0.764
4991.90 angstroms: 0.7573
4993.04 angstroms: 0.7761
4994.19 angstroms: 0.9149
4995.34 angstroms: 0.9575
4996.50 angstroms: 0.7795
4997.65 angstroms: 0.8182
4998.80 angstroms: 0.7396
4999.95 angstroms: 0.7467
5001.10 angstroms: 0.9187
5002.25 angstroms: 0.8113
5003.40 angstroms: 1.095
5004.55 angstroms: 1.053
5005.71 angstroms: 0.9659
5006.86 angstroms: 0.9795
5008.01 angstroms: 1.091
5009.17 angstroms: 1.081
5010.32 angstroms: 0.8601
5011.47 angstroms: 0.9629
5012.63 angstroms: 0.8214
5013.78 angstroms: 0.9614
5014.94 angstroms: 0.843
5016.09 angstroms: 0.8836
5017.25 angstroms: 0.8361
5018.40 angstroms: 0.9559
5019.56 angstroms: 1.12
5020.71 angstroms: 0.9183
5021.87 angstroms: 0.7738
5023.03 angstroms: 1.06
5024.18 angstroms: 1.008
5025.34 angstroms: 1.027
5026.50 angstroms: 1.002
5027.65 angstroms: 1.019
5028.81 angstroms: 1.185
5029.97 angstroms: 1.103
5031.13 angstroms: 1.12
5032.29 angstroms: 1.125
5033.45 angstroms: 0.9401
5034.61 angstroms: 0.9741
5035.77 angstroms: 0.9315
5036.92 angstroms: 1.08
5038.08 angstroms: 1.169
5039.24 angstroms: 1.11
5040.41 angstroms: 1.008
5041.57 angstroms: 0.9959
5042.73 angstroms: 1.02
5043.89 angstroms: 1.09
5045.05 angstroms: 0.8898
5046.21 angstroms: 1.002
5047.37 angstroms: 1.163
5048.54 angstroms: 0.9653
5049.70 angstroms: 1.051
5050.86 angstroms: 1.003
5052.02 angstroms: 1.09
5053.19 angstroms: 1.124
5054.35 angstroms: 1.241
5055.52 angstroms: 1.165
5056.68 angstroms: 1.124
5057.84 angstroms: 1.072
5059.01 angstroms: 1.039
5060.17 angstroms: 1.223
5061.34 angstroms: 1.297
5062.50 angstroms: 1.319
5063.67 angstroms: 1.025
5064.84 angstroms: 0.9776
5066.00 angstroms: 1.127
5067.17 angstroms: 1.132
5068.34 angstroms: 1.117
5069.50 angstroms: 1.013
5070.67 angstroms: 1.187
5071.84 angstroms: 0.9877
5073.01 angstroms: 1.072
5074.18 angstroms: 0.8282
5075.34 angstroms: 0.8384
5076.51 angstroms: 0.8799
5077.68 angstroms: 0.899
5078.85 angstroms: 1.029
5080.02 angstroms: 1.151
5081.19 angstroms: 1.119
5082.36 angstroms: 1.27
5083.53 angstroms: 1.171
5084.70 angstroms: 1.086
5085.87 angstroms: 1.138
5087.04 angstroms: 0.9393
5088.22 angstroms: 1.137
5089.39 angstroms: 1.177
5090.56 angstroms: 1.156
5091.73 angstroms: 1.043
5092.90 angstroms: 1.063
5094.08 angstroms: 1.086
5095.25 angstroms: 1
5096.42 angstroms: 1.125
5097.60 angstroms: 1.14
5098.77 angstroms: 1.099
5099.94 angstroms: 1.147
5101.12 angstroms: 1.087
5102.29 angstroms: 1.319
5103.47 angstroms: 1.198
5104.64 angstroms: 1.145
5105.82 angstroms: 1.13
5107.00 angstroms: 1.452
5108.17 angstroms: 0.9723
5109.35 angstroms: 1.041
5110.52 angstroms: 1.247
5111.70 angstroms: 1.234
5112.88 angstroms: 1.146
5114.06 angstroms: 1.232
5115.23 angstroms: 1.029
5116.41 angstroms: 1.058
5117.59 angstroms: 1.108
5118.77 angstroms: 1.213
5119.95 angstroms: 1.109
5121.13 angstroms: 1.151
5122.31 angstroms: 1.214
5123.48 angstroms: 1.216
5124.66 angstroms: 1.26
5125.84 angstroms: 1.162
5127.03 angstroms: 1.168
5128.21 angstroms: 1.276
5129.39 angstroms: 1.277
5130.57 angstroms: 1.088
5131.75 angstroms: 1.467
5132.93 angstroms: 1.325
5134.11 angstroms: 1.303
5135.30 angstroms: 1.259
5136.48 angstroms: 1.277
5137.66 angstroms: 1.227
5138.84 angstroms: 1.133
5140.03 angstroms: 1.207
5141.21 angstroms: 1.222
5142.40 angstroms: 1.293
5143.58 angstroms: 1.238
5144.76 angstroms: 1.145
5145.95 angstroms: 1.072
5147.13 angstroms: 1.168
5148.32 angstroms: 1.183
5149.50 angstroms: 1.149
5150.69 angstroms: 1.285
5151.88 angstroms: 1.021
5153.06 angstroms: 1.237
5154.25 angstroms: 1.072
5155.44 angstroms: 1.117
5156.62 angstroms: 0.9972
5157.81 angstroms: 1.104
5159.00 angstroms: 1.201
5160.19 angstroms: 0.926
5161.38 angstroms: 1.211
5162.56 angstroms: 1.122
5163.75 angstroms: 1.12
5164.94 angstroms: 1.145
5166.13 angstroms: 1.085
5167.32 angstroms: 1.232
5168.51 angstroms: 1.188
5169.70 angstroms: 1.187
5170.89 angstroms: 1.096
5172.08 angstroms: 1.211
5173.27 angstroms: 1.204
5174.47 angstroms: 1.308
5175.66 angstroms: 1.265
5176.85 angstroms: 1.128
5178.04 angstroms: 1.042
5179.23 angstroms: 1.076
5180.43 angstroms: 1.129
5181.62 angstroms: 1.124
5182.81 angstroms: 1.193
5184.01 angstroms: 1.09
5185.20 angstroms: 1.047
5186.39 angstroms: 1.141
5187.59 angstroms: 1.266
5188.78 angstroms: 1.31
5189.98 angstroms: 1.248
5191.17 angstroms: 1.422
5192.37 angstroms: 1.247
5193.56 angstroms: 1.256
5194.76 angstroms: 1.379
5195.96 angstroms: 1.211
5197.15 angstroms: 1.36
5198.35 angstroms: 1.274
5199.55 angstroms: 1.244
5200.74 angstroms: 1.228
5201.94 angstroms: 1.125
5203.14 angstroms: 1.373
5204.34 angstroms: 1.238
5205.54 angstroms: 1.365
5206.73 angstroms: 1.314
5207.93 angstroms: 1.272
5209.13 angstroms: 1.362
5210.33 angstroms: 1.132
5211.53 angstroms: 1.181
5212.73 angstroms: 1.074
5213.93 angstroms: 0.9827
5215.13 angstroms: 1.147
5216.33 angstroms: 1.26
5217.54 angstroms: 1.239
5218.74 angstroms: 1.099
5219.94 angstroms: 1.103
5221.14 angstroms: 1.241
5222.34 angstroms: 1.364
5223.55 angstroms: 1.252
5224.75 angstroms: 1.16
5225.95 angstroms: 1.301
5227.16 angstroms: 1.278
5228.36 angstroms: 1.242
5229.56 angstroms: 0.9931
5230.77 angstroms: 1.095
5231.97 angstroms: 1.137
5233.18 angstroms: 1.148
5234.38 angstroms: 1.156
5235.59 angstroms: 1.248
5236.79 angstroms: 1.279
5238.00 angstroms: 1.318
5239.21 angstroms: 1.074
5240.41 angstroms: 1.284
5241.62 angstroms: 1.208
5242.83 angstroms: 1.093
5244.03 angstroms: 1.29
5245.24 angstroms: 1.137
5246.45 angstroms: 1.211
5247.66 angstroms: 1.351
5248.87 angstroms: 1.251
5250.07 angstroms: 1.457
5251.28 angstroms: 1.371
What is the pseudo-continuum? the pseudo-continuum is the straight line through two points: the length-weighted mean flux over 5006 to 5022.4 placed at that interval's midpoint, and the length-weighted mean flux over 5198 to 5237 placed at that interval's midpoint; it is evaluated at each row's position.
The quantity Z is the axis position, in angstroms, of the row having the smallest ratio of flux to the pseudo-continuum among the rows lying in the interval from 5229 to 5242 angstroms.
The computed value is 5229.56 angstroms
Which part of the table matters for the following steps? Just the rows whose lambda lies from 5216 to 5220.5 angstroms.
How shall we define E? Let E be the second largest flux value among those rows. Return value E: 1.239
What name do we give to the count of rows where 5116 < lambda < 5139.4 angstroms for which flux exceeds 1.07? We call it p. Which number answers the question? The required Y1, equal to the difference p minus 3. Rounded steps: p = 19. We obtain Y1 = 16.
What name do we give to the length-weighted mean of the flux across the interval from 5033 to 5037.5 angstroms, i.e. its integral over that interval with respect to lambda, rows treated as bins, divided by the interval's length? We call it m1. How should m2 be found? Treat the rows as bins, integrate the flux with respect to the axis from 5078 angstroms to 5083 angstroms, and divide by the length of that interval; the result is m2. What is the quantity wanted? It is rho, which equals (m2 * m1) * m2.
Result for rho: 1.3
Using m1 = 0.98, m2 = 1.13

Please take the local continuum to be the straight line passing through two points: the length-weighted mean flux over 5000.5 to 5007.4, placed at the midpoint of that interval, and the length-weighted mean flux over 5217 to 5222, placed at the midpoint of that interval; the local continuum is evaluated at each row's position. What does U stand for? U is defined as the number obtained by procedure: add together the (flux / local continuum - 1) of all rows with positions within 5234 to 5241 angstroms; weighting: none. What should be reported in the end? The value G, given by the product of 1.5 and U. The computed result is 0.21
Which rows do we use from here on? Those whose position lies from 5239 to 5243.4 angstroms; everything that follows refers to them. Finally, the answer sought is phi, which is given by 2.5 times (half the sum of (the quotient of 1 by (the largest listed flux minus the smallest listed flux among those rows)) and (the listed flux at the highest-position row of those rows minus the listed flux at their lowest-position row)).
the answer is 6.0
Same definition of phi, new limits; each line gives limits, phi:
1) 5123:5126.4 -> 12.7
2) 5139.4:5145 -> 8.4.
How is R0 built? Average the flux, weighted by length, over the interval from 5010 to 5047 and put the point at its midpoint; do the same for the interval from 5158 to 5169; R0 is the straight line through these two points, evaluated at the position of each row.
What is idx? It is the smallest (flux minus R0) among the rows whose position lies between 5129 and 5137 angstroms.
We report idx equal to -0.01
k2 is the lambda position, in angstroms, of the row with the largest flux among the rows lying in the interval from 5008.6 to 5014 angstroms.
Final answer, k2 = 5009.17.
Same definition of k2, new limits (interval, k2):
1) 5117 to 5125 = 5124.66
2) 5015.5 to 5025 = 5019.56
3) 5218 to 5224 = 5222.34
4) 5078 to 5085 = 5082.36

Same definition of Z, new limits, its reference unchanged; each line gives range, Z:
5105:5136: 5108.17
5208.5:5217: 5213.93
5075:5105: 5075.34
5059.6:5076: 5074.18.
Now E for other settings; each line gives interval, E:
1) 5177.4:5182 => 1.124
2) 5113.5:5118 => 1.108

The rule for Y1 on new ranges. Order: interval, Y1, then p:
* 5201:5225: 16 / 19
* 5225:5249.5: 16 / 19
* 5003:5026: 1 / 4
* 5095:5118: 12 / 15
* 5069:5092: 8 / 11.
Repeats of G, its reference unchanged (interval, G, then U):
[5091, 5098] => 0.14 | 0.1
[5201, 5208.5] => 0.88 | 0.6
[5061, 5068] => 1.02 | 0.7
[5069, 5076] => -0.43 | -0.3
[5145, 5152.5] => 0.28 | 0.2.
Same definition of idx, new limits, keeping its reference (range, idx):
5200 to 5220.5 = -0.20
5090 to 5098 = -0.06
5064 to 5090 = -0.21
